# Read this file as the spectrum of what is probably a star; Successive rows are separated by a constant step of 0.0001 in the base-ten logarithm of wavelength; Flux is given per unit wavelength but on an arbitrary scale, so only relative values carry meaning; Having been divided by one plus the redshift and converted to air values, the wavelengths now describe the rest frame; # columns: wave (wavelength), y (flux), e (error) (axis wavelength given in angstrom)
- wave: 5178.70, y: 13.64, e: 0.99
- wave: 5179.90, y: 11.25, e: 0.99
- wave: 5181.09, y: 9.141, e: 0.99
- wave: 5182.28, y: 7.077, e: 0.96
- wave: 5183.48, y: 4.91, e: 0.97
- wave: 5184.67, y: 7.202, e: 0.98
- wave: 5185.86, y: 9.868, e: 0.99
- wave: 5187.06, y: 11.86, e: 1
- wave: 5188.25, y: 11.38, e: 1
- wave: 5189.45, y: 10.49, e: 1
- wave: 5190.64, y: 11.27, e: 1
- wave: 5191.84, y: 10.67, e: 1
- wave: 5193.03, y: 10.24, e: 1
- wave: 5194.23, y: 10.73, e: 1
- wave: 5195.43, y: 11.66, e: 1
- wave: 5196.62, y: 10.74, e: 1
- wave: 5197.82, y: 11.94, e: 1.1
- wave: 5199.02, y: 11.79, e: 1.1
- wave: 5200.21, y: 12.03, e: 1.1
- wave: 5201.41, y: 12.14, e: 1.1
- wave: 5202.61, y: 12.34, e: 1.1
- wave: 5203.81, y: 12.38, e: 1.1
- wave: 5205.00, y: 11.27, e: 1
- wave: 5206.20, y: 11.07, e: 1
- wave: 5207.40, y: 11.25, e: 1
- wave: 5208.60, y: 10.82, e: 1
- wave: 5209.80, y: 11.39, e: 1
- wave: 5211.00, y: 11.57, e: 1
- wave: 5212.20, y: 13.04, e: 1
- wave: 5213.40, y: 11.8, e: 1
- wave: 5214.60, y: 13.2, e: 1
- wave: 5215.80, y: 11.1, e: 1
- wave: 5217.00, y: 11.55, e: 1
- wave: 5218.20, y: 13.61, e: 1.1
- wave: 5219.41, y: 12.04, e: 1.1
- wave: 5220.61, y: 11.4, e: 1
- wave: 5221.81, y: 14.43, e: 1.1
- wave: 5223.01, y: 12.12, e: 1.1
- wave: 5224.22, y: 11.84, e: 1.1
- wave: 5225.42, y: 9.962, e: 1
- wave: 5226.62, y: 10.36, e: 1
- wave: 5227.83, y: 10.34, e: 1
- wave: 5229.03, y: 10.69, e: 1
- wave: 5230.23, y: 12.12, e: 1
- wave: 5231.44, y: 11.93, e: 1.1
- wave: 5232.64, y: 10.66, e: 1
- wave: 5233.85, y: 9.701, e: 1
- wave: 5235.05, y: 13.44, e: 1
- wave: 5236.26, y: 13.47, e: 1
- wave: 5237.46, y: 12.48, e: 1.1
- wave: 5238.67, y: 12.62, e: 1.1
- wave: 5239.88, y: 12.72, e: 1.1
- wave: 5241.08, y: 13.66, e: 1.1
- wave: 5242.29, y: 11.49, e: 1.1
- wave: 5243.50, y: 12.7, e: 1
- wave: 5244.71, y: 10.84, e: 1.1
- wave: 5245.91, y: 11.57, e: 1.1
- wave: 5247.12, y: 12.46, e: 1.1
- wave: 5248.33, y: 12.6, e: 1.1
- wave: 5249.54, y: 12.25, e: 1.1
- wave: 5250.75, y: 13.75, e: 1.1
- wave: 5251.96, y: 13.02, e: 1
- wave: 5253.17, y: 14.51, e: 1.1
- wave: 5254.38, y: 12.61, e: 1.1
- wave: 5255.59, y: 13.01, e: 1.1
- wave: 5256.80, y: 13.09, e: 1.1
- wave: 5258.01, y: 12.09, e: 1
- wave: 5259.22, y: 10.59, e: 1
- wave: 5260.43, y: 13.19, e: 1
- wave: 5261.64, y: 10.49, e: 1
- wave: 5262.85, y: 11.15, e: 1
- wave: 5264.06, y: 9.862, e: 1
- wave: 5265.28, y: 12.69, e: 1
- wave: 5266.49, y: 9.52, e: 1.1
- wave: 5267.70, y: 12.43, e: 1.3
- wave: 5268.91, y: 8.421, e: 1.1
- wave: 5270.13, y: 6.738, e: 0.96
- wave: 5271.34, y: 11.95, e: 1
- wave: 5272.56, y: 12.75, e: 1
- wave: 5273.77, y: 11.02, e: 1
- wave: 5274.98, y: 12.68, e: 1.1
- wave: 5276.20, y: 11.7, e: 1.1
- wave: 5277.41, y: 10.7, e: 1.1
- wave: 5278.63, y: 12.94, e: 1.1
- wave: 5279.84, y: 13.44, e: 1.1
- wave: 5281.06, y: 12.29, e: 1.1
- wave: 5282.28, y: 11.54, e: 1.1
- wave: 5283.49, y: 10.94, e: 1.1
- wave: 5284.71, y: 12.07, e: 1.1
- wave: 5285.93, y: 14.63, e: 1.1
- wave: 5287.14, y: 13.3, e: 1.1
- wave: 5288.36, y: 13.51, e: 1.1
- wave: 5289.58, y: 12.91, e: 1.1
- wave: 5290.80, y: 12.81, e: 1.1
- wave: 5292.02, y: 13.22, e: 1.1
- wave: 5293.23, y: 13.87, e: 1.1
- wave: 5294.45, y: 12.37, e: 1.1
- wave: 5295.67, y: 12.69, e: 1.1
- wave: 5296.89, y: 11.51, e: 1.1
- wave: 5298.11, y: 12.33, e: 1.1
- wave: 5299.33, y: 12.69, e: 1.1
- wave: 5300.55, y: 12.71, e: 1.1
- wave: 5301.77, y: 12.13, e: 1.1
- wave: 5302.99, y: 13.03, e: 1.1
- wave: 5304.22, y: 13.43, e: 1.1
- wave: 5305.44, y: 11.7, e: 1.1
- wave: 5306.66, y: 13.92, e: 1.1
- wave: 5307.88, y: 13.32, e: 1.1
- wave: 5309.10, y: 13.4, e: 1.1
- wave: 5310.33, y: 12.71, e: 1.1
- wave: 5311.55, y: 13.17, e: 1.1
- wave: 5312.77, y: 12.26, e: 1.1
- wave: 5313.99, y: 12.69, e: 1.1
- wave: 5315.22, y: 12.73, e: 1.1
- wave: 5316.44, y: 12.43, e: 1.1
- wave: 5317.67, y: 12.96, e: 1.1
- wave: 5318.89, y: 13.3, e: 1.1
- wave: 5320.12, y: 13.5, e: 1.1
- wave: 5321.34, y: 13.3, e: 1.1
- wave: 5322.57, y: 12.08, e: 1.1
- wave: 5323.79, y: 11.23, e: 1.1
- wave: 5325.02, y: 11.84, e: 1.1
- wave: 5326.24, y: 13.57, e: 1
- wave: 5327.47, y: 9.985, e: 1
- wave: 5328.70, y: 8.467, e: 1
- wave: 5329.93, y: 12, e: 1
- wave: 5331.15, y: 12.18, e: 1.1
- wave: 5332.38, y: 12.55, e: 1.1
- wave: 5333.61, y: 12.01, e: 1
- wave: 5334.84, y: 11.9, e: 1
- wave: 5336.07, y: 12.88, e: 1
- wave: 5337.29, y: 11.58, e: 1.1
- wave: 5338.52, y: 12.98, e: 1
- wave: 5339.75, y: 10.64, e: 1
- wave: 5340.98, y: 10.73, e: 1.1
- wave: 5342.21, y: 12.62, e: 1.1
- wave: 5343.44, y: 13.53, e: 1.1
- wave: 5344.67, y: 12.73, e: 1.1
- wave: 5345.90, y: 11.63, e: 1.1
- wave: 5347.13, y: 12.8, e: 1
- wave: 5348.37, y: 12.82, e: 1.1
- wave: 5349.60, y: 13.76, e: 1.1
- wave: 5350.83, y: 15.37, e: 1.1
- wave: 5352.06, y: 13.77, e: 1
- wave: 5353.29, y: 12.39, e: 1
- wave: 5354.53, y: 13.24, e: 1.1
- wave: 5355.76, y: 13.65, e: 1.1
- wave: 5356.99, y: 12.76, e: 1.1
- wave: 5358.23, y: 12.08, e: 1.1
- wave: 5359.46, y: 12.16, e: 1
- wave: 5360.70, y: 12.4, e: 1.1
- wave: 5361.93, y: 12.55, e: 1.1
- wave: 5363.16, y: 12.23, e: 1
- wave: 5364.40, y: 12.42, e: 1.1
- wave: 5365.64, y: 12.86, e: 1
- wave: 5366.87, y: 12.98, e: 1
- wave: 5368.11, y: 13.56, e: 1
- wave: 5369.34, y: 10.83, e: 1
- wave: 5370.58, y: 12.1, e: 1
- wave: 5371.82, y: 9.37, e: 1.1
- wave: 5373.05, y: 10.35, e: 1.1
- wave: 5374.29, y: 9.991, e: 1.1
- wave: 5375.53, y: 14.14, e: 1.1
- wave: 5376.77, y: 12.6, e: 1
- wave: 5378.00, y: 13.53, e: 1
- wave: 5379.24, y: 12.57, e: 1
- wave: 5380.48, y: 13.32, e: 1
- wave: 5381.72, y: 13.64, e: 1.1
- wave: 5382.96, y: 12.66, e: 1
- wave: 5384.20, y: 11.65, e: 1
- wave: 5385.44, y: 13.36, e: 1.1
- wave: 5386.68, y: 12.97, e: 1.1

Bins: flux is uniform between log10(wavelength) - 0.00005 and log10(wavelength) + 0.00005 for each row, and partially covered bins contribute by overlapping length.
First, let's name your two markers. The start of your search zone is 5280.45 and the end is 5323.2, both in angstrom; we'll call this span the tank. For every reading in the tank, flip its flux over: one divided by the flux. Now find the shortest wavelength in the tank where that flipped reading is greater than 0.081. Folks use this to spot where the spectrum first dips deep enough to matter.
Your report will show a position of 5281.06 angstrom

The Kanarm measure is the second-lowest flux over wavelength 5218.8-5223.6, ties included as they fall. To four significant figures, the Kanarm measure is 12.04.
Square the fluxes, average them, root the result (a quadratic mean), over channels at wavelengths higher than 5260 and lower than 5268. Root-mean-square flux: 11.4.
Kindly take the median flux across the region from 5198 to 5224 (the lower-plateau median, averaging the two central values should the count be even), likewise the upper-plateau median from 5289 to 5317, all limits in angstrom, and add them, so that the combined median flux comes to 24.5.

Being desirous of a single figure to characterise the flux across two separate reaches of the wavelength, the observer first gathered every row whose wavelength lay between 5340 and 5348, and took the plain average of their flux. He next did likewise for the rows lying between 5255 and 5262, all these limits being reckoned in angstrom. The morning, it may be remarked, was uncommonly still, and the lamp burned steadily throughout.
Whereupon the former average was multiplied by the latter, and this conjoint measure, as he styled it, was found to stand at 149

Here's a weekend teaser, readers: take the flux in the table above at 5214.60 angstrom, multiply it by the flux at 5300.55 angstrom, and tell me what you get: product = 168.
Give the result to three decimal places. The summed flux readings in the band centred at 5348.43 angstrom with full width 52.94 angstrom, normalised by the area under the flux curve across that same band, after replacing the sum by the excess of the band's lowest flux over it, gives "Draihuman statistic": -0.799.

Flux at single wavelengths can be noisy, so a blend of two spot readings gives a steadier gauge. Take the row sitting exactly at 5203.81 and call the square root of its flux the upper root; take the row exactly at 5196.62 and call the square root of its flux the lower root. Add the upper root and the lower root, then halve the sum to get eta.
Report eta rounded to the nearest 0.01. 3.40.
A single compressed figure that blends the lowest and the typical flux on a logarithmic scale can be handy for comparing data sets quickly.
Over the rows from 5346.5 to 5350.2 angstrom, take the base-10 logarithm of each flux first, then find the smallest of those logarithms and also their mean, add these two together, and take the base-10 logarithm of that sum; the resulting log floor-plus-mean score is 0.347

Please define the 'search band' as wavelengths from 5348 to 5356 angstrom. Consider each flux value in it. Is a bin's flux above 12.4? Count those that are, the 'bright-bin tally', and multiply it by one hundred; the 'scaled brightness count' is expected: 600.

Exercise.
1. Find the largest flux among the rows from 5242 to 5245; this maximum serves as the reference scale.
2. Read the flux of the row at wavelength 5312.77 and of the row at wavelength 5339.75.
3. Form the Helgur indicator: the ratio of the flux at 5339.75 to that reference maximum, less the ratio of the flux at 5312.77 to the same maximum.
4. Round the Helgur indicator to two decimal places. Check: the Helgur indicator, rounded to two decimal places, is -0.13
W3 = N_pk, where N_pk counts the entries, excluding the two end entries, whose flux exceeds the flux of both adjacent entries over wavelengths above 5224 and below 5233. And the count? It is 2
